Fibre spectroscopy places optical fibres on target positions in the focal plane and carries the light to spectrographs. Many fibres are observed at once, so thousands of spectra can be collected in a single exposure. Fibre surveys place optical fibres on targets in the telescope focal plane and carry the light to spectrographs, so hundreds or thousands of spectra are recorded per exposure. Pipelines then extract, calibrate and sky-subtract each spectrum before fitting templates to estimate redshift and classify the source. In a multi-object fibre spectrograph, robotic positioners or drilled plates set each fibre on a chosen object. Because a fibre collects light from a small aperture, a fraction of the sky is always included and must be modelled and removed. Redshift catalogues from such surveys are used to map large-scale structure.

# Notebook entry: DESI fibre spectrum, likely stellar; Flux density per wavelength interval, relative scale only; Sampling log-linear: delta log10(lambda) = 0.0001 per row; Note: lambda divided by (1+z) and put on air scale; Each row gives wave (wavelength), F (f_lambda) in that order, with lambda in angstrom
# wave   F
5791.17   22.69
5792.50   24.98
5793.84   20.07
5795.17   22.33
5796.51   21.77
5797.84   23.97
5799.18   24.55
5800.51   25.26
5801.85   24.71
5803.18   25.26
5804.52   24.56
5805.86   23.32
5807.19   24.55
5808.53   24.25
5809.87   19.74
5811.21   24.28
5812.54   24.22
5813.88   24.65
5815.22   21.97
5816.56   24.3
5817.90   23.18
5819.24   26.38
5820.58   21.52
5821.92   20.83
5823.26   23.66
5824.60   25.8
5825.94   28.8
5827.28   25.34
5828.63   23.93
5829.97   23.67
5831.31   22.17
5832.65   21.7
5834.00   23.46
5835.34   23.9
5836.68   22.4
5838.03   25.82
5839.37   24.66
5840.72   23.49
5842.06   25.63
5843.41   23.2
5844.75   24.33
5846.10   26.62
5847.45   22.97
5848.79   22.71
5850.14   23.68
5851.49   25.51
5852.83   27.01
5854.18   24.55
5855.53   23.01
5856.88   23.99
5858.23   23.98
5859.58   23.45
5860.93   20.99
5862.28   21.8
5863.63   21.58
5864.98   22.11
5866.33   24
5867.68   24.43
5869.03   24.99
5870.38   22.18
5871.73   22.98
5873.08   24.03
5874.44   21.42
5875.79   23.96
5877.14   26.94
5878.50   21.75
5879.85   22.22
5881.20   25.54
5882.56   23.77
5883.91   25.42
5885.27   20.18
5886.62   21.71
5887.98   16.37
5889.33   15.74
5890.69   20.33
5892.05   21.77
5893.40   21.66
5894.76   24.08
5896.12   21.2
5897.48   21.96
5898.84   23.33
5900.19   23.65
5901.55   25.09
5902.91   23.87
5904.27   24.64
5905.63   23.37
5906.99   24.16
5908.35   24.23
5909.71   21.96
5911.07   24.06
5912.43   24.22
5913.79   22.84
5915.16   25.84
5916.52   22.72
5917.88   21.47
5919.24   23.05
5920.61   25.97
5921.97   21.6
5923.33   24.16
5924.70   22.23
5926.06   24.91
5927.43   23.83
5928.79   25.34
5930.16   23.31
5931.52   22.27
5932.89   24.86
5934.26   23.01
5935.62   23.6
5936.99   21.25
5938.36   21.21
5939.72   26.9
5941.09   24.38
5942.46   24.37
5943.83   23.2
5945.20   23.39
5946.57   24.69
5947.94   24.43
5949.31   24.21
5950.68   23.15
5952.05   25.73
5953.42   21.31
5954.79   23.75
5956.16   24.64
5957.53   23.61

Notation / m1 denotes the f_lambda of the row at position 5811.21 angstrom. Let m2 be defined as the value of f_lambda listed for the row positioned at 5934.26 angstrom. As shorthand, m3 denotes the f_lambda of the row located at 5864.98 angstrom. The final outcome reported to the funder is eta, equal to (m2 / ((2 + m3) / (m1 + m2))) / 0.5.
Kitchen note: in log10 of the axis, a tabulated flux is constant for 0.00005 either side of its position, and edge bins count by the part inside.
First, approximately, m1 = 24.28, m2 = 23.01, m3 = 22.11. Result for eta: 90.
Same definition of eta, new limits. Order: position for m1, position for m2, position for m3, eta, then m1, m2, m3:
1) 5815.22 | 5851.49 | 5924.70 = 100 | 21.97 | 25.51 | 22.23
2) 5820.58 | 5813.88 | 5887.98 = 124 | 21.52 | 24.65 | 16.37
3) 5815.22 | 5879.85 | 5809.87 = 90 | 21.97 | 22.22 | 19.74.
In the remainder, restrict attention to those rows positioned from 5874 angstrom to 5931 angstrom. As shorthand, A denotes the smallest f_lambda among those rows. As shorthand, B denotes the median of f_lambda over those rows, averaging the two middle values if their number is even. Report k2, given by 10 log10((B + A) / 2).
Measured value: 12.9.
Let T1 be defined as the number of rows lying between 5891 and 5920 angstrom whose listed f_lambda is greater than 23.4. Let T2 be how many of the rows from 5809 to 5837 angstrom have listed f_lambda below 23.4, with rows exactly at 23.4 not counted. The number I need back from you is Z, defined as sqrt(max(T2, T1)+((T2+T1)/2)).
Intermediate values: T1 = 10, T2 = 8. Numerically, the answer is 4.4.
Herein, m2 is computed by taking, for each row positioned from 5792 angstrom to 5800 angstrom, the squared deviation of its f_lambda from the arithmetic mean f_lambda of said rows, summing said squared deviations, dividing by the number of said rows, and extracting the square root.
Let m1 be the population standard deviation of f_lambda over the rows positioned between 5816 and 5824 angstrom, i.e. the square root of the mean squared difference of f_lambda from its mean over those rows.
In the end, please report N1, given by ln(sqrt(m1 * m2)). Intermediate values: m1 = 1.8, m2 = 1.7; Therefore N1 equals 0.57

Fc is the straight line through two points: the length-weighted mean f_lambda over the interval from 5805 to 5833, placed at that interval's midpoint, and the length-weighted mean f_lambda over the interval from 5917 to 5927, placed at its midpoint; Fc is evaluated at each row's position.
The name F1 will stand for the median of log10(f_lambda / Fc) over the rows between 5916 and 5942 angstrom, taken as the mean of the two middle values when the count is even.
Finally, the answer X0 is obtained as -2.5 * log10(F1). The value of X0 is 10.1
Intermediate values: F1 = 0.0001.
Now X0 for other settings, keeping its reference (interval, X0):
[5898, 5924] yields 5.2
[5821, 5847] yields 6.1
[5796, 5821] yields 5.1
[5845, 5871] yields 7.7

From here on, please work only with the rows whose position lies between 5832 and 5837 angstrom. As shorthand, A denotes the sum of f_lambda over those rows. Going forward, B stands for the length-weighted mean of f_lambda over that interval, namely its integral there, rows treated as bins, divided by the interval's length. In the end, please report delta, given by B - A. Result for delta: -69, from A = 91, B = 22.9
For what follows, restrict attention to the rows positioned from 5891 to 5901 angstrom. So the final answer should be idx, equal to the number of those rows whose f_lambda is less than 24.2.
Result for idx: 7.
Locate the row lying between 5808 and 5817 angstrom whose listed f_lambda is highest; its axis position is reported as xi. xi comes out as 5813.88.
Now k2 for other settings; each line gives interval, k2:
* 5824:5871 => 13.5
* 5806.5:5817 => 13.4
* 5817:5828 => 13.6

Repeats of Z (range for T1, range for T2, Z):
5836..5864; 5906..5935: 4.9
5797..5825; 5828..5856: 5.1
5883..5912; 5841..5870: 4.2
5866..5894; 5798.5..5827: 4.1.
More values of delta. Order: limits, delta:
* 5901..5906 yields -73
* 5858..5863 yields -68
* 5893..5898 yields -67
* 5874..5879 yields -70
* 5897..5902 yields -71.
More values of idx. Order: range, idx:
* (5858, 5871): 8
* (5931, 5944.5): 6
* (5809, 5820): 3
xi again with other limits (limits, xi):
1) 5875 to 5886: 5877.14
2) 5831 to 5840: 5838.03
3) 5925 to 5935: 5928.79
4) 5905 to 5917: 5915.16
